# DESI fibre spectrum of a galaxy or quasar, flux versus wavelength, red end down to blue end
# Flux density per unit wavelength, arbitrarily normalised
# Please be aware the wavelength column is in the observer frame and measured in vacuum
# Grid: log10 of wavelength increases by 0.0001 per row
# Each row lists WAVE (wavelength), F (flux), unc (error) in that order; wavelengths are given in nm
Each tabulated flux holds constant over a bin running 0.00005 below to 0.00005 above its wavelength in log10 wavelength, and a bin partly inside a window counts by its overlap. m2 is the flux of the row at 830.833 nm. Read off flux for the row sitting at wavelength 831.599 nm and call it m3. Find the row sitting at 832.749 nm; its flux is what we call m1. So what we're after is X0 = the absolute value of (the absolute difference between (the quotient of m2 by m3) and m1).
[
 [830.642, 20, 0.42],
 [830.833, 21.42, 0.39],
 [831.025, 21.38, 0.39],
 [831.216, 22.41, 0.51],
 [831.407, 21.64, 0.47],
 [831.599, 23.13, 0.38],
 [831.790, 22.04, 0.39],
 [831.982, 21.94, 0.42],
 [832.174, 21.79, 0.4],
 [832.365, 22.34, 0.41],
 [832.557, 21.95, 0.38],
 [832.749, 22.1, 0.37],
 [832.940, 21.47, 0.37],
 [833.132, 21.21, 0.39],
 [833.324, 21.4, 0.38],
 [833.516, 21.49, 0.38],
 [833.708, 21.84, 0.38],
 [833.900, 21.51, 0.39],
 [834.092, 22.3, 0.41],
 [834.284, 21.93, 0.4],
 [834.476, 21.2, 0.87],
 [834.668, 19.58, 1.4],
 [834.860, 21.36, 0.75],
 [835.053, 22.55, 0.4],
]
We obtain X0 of 21.2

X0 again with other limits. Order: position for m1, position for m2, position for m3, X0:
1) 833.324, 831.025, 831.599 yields 20.5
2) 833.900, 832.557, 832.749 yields 20.5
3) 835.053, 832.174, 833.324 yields 21.5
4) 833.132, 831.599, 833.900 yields 20.1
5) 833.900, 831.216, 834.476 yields 20.5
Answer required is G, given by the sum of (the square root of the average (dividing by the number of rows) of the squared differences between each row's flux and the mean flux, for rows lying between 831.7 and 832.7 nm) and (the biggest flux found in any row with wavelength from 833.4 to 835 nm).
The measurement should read 22.5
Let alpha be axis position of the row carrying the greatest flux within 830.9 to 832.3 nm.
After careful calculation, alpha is 831.599 nm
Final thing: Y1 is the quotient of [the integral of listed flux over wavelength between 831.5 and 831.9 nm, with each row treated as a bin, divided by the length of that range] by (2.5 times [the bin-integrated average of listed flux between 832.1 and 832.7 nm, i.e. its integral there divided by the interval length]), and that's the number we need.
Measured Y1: 0.409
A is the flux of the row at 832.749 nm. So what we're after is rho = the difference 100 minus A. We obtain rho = 77.9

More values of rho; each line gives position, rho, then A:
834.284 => 78.1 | 21.93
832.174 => 78.2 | 21.79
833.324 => 78.6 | 21.4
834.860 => 78.6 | 21.36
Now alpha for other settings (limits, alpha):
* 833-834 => 833.708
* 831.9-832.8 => 832.365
